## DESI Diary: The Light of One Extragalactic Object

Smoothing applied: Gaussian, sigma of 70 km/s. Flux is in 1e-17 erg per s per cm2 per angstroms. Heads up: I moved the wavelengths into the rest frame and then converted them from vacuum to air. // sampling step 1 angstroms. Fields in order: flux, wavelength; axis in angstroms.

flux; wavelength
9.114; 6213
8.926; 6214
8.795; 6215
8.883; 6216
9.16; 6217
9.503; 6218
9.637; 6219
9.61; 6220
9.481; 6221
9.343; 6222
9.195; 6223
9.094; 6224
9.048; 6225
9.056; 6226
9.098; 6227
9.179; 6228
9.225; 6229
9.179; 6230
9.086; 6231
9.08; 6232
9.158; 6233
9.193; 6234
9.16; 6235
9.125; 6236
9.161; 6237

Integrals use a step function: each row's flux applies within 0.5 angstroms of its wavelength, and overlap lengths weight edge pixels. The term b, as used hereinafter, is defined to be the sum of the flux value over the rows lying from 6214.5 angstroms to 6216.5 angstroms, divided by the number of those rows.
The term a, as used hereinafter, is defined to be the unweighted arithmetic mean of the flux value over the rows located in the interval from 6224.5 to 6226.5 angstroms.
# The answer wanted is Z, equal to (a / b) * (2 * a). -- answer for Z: 18.5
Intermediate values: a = 9.05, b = 8.84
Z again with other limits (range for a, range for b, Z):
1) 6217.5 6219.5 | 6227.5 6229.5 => 19.9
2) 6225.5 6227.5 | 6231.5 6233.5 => 18.1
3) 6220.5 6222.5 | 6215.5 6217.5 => 19.6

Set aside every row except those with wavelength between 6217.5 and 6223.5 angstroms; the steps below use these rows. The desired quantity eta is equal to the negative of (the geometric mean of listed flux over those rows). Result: -9.46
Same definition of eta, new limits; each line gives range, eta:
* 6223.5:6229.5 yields -9.12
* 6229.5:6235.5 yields -9.14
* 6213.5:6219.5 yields -9.15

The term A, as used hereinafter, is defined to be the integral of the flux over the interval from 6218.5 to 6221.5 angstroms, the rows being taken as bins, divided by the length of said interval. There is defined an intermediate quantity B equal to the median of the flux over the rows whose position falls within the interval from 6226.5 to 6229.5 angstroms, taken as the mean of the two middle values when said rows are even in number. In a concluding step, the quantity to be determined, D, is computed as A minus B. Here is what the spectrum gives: 0.4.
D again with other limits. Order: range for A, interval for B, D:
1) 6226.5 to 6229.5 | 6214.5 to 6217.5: 0.3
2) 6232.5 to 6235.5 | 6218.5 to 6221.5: -0.4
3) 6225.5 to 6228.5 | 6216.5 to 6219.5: -0.4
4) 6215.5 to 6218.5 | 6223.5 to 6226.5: 0.1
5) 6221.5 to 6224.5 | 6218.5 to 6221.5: -0.4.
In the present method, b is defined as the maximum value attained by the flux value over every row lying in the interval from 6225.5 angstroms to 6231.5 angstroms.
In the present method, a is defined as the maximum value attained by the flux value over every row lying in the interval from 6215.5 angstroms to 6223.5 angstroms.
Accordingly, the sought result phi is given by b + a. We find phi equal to 18.9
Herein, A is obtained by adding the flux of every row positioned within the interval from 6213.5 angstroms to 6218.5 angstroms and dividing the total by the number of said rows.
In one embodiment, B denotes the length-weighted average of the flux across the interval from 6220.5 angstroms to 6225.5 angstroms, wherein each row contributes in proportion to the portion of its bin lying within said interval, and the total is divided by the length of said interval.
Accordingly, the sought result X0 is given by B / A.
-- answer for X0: 1.02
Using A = 9.05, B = 9.23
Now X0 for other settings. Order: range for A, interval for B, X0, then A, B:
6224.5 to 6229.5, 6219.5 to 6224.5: 1.02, 9.12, 9.34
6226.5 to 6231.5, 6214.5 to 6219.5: 1.00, 9.15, 9.20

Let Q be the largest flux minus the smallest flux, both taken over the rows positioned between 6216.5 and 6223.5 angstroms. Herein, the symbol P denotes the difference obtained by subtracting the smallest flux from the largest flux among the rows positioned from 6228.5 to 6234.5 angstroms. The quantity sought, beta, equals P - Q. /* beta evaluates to -0.33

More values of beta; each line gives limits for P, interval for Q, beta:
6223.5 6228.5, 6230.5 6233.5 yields 0.05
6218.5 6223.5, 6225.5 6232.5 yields 0.27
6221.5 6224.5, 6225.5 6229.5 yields 0.08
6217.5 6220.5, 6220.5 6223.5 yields -0.15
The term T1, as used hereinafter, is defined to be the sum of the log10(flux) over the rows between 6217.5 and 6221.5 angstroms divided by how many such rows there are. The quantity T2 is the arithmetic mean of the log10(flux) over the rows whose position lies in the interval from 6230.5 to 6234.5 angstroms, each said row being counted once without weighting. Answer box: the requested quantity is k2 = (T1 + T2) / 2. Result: 0.9704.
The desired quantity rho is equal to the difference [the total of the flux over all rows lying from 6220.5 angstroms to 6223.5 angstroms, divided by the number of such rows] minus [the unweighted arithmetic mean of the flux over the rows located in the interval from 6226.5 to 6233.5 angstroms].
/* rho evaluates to 0.20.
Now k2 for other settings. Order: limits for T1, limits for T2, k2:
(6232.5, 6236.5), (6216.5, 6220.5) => 0.9692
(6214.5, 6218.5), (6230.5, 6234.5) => 0.9593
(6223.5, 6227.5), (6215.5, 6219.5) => 0.9629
